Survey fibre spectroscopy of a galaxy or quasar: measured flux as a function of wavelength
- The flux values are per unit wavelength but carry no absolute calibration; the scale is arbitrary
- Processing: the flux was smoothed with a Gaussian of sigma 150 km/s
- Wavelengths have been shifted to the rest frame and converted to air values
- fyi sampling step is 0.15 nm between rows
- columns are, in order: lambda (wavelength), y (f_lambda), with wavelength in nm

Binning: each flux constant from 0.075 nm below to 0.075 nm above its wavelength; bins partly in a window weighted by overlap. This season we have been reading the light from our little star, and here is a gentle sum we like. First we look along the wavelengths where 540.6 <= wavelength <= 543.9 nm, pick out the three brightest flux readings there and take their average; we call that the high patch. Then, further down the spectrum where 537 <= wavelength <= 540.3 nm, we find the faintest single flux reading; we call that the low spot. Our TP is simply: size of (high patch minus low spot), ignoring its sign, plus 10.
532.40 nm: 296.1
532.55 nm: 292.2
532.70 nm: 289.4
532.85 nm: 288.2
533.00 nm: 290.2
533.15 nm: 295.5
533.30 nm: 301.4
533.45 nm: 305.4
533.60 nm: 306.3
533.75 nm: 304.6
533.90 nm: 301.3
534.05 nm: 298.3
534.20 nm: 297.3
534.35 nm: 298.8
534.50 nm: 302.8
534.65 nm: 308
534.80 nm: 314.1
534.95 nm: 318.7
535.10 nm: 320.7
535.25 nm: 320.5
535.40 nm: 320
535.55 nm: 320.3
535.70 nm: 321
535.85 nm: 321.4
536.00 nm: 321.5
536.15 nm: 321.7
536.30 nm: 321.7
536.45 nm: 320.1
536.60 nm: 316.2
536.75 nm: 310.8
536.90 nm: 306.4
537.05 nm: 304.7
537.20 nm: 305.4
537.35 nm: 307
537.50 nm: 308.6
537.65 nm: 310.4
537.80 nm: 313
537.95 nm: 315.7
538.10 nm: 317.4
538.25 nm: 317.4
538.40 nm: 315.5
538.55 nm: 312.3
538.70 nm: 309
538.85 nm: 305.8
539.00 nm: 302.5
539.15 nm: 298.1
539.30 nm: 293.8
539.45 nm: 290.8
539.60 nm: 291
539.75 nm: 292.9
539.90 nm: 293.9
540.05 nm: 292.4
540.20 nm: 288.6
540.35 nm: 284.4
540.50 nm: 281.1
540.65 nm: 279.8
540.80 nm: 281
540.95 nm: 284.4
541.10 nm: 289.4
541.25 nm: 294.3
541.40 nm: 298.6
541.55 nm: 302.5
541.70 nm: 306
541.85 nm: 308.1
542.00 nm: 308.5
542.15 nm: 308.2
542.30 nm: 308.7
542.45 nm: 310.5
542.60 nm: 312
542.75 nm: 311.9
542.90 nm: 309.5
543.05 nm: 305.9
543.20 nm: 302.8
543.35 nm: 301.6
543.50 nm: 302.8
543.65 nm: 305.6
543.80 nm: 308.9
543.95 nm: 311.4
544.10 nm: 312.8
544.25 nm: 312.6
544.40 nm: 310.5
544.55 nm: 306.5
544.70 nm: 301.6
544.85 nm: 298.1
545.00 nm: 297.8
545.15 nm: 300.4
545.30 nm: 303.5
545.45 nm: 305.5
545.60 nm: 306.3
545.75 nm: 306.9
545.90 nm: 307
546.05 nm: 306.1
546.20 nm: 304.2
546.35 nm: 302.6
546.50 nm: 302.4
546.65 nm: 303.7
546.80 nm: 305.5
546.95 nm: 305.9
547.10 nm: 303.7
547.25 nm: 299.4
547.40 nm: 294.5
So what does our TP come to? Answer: 33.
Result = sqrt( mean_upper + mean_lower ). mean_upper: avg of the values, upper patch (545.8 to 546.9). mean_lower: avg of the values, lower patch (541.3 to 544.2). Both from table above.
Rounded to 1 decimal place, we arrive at 24.7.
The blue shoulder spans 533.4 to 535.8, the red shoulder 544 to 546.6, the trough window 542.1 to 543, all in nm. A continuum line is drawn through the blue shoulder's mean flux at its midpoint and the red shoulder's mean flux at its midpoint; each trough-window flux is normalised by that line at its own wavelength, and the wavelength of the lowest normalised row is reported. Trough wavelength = 542.15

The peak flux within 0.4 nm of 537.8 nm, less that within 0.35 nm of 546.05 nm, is 10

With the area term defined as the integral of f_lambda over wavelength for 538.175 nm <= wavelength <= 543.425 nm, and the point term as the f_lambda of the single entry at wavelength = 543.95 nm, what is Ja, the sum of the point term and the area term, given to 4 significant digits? 1885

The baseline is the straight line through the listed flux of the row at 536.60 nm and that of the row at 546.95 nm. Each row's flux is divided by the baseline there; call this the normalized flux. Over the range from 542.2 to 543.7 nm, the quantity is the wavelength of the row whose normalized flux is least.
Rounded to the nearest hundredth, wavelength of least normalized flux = 543.35 nm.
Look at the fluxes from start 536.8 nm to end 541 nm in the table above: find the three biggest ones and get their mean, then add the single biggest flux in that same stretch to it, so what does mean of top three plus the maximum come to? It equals 634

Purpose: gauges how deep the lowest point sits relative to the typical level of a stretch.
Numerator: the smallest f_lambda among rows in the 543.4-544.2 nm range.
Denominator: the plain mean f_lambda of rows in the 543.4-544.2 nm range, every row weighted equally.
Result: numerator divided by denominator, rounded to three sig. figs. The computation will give 0.982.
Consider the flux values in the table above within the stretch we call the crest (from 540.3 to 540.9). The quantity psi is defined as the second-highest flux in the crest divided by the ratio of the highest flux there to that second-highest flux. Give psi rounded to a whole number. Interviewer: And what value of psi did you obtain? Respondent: 278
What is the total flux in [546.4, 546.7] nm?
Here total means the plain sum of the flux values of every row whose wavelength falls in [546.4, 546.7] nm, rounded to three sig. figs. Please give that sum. 606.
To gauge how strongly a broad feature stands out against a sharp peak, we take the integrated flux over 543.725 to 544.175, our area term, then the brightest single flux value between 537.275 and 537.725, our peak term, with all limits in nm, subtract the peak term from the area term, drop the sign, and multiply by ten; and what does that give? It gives 1704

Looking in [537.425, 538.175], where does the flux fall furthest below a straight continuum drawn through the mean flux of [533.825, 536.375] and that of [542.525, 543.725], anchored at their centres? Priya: 537.50 nm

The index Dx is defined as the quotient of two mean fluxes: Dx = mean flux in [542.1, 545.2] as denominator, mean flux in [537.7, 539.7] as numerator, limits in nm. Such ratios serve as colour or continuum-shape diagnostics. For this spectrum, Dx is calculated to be 1.00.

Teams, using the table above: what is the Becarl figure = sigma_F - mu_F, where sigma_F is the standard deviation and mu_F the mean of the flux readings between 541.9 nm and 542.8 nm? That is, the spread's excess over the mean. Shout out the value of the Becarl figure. -308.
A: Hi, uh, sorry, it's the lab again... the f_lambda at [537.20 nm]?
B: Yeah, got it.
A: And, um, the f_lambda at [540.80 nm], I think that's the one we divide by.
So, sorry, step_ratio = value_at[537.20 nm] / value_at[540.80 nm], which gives 1.09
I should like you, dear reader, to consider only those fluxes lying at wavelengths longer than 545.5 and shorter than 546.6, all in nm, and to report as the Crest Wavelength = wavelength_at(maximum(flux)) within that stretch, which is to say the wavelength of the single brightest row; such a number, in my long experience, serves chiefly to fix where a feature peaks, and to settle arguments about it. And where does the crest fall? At 545.90 nm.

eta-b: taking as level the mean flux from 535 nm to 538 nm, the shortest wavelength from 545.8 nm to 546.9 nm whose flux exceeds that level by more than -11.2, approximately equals 545.90 nm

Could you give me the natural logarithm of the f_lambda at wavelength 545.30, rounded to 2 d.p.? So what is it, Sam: 5.72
